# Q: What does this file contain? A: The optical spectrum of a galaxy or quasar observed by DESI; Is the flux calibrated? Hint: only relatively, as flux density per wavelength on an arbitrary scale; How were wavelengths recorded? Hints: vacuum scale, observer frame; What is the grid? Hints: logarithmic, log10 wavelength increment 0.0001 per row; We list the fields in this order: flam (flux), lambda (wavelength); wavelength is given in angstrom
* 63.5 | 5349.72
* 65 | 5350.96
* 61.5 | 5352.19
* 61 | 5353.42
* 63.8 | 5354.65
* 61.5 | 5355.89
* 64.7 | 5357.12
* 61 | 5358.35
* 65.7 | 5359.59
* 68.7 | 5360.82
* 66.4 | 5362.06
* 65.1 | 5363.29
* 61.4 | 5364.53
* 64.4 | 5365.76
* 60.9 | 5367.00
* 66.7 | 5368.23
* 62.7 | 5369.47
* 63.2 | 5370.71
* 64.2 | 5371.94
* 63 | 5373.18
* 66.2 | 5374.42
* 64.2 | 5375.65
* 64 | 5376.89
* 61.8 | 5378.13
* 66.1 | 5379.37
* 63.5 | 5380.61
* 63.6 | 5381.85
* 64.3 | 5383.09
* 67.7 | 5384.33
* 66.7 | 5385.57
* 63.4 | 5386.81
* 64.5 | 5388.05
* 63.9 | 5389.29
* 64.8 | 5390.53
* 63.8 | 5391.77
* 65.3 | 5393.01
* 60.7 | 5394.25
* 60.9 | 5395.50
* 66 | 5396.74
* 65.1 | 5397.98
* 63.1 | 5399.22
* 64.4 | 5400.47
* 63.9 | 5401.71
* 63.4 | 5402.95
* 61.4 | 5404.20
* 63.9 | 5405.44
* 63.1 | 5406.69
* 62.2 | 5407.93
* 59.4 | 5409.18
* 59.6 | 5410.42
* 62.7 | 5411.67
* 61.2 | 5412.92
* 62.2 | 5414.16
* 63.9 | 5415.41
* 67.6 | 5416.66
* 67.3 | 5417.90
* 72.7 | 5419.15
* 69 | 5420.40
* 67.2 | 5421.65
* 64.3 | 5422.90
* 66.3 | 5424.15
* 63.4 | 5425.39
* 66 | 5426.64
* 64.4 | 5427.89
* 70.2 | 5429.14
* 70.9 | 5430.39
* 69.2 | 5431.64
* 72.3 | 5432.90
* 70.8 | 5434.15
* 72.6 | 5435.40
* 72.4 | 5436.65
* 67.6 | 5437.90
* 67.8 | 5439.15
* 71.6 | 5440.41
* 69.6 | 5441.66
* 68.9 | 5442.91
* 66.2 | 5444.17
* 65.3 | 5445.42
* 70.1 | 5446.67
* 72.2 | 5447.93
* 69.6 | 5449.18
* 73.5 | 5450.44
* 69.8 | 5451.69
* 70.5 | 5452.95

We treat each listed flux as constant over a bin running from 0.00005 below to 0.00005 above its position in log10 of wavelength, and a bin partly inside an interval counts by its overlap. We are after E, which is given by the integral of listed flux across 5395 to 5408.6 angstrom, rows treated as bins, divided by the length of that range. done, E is 63.4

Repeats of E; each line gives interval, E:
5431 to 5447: 69.6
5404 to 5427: 64.4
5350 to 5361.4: 63.6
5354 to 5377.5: 64.1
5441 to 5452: 69.5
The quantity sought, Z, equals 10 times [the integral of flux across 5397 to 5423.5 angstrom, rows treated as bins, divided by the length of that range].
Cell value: 642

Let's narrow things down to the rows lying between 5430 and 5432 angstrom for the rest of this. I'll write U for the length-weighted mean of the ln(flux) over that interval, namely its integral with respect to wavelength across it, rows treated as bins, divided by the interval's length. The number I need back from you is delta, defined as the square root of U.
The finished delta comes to 2.06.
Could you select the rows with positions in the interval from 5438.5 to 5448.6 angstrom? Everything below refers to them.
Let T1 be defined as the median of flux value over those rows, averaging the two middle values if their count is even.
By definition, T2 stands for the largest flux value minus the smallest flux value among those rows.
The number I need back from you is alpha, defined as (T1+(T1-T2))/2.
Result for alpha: 65.8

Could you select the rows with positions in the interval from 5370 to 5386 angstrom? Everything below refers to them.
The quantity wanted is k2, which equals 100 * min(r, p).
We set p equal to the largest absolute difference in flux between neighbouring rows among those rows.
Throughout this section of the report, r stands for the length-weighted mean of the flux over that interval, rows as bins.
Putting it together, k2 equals 430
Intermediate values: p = 4.3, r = 64.5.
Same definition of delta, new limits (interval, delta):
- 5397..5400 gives 2.04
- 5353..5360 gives 2.03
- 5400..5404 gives 2.04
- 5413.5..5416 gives 2.04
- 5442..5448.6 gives 2.06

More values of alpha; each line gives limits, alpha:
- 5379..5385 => 62.2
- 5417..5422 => 65.4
